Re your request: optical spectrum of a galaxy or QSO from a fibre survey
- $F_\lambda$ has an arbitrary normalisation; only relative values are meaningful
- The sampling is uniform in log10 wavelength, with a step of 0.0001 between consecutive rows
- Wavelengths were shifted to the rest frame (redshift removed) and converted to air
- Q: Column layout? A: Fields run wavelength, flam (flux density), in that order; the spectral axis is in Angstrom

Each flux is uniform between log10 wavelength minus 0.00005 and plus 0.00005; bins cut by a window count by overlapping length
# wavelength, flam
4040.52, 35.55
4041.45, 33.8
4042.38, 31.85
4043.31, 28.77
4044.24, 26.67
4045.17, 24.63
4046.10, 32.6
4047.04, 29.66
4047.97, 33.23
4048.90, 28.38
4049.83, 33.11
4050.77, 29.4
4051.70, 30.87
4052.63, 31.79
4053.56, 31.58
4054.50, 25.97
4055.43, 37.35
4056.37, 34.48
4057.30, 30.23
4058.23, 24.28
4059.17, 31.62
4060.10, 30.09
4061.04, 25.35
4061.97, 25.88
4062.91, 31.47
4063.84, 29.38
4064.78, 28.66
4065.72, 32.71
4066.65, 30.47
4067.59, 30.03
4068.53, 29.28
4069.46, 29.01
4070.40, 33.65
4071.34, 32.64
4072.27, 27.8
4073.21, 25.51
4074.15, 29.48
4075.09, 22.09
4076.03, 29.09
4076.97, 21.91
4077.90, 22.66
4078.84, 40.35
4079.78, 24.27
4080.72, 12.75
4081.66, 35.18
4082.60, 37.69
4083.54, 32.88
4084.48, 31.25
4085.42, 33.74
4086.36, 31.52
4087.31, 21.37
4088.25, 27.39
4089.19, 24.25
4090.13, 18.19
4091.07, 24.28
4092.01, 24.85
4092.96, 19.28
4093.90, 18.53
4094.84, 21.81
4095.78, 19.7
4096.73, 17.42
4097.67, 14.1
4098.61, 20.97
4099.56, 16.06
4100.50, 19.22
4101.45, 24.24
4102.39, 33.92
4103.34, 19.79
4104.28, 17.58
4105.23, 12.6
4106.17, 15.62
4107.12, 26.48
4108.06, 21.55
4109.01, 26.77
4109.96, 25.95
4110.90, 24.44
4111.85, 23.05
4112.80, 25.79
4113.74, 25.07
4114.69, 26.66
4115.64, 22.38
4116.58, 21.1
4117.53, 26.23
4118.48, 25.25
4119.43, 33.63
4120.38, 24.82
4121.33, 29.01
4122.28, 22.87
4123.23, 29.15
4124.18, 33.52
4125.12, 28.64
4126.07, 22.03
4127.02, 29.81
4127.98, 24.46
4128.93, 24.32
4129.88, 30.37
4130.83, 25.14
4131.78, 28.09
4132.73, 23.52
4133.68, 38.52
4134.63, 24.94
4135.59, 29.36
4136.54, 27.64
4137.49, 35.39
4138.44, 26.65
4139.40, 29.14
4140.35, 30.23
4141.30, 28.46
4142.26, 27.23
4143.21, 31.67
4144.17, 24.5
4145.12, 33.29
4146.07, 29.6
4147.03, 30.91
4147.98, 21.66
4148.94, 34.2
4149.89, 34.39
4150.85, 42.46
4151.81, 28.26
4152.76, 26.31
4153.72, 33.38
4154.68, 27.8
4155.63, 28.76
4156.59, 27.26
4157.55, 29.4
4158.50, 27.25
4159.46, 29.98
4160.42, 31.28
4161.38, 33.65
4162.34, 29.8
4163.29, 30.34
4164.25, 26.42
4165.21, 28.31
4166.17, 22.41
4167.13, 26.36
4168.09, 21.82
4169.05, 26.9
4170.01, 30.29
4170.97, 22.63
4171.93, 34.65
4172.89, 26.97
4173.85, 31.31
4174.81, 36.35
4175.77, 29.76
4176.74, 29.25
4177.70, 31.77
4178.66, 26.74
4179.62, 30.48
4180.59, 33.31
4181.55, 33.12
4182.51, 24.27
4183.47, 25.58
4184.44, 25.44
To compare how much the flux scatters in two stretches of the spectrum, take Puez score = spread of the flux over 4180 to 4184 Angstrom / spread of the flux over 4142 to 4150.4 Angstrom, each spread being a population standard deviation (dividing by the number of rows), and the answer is 0.99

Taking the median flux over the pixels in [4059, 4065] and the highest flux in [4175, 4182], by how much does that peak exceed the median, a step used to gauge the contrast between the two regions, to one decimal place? 3.9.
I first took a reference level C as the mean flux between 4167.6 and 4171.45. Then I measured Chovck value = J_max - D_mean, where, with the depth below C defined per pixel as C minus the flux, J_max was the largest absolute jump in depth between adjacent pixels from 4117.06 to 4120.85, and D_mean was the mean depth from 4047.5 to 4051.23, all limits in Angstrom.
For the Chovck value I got 14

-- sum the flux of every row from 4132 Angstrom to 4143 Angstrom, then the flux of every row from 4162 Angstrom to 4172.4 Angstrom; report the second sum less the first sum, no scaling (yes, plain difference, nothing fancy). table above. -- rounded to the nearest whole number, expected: -21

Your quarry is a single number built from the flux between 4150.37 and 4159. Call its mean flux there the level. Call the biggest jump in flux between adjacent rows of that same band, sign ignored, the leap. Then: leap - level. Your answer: -16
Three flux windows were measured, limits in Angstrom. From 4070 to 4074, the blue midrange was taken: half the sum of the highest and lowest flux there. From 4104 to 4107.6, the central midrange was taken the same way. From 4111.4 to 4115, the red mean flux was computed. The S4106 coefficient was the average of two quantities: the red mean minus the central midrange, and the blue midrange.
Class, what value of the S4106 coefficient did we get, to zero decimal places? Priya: 18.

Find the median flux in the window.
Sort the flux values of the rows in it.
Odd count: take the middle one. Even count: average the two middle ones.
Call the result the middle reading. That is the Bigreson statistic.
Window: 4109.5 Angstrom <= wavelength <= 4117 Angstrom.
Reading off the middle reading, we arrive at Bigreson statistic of 24.8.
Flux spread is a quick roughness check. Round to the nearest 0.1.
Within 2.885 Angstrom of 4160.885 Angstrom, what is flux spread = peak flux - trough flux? 6.4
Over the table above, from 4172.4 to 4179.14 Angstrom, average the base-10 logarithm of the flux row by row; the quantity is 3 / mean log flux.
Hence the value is 2.03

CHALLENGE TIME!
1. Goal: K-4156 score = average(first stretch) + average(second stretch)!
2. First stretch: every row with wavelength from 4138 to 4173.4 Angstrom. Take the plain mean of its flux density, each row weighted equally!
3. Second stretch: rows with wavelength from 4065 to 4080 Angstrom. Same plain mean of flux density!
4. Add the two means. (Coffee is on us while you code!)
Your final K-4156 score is 57.9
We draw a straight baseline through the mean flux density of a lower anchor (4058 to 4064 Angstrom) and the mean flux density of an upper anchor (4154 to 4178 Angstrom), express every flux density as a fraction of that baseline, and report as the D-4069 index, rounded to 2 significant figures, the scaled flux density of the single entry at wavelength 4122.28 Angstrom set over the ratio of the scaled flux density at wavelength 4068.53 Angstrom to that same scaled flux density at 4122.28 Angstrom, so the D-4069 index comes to 0.62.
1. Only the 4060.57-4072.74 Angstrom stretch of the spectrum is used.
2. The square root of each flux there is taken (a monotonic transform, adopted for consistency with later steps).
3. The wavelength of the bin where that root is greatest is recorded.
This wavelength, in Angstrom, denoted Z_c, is 4070.40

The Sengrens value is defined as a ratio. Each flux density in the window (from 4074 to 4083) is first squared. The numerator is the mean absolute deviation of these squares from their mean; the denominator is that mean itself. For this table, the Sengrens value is 0.46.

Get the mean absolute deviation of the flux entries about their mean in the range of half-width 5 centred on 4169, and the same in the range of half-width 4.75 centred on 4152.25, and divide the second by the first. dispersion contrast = 1.54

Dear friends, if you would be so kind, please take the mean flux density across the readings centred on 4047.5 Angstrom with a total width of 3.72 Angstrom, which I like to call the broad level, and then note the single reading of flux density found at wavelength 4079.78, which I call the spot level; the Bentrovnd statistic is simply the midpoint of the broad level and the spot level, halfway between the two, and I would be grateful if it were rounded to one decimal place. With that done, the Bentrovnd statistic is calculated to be 27.6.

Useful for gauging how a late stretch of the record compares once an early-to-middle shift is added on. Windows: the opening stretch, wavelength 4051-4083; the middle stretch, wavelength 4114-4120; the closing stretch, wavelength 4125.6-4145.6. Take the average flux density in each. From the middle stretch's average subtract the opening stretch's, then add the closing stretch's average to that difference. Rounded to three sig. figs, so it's 24.9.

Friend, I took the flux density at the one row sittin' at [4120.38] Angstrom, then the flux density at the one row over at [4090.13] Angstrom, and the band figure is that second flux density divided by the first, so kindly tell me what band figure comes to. 0.73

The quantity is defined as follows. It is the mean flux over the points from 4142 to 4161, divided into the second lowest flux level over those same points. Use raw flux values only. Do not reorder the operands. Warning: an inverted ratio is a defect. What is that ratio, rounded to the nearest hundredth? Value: 0.82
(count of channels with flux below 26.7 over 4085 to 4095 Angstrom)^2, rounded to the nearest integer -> 64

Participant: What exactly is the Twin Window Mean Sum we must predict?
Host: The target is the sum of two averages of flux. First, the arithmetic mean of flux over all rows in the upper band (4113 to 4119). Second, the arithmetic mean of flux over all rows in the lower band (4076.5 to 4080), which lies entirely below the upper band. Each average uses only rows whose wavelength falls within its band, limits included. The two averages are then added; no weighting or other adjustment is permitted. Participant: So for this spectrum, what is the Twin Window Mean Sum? 52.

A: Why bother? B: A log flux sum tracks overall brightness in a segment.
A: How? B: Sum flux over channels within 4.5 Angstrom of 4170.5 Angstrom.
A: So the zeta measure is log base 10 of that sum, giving 2.45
